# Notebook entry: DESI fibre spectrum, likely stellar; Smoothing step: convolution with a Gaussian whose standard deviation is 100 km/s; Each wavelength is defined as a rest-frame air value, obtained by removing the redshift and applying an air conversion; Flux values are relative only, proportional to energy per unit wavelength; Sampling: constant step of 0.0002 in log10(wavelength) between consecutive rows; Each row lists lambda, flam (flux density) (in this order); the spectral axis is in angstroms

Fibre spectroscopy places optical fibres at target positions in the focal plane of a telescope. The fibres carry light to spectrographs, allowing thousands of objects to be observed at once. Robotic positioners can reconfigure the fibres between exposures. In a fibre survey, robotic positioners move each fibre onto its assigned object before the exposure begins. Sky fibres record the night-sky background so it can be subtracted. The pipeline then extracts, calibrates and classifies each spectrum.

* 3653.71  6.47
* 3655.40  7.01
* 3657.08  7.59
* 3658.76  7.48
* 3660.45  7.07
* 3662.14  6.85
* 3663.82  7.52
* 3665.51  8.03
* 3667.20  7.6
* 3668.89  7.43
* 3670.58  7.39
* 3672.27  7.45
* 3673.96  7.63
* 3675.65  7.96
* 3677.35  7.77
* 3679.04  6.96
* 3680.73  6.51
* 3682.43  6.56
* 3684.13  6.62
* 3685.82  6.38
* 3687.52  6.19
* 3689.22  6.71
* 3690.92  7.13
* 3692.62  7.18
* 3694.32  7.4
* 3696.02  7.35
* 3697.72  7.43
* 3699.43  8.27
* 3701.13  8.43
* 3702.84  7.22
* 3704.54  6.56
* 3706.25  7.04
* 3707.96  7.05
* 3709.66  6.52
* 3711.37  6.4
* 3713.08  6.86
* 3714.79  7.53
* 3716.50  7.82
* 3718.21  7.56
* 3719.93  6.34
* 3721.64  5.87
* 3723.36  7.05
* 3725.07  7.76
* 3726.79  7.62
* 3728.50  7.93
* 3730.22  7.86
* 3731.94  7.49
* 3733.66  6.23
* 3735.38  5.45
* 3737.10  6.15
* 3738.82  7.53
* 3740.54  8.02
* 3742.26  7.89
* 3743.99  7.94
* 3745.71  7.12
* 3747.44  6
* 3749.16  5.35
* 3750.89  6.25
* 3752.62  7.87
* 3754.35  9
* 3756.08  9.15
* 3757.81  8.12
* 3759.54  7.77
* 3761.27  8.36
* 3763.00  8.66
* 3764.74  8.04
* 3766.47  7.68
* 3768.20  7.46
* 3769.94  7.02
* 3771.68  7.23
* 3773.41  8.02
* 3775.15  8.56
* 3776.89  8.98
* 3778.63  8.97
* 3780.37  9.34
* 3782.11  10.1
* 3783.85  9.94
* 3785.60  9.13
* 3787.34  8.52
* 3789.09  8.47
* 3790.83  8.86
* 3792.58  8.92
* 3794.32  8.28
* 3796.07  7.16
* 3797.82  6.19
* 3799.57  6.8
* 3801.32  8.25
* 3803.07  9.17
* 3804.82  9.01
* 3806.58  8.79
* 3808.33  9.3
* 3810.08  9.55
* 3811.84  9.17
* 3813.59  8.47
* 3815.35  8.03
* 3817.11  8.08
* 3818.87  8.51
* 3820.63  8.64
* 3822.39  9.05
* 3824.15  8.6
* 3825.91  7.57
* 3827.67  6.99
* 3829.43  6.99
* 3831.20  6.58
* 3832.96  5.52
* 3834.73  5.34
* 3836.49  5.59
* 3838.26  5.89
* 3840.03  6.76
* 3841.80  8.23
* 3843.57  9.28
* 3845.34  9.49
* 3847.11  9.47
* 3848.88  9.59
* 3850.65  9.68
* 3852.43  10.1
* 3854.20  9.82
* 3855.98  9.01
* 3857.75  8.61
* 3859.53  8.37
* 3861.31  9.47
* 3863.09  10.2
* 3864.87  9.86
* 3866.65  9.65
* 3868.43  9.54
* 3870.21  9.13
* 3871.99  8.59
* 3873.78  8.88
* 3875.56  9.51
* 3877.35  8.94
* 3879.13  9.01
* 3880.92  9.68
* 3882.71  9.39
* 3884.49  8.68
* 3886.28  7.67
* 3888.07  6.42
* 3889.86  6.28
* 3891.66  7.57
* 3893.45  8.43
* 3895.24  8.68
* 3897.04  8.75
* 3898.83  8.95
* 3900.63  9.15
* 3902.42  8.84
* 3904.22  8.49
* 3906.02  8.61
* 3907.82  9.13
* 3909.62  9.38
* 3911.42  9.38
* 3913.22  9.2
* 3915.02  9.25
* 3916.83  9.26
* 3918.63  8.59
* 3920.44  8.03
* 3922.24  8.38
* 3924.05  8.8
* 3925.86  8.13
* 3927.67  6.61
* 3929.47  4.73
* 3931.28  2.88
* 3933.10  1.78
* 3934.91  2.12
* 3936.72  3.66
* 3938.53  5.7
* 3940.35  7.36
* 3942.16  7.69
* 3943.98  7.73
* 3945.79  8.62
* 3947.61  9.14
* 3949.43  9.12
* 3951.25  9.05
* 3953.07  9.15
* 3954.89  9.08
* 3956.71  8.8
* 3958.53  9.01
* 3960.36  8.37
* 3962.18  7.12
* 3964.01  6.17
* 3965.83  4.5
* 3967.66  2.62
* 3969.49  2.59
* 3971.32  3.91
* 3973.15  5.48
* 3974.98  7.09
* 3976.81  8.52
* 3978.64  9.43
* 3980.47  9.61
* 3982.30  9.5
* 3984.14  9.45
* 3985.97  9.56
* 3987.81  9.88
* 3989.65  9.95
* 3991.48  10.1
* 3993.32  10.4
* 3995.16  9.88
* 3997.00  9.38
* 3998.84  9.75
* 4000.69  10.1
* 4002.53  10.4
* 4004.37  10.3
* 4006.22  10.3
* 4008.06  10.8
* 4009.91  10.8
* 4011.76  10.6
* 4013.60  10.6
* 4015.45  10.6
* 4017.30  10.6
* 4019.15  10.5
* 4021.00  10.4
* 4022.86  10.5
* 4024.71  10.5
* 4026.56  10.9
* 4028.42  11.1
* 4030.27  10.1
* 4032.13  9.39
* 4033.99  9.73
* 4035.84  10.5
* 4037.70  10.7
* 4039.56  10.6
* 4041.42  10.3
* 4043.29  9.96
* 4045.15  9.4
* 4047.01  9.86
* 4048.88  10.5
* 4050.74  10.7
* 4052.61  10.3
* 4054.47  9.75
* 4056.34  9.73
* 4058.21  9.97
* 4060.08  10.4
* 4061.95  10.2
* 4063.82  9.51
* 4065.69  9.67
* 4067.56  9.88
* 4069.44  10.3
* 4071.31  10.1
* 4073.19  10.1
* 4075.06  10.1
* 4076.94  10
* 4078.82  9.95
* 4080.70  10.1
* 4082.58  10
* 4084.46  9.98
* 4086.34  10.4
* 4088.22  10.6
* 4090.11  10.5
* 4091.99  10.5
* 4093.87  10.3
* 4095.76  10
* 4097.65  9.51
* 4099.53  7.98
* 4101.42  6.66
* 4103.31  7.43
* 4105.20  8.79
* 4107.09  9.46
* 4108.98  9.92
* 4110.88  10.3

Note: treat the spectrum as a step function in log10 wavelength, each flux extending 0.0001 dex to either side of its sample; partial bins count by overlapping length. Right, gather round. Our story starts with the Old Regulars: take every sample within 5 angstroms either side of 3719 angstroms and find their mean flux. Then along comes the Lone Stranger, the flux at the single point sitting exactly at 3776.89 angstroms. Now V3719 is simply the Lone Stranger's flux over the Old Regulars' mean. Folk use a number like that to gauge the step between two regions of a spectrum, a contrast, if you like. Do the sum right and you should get 1.28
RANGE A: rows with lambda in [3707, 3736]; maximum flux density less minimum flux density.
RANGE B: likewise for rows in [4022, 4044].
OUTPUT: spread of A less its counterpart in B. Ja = 1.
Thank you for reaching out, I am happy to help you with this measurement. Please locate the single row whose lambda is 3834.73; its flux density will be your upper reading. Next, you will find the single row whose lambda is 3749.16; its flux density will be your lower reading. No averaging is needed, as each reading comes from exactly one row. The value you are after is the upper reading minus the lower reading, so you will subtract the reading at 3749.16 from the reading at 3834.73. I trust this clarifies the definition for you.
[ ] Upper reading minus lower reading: 0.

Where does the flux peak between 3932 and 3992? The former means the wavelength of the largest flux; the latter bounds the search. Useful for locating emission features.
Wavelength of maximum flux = 3991.48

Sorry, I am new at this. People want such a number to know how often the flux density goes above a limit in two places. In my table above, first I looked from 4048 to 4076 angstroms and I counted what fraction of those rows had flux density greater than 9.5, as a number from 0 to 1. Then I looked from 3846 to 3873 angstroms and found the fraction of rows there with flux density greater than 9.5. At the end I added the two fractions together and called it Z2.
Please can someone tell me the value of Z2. 1.5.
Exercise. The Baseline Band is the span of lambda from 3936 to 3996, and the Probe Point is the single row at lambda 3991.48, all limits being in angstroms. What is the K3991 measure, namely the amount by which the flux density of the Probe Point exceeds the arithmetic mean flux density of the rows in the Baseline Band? 2.3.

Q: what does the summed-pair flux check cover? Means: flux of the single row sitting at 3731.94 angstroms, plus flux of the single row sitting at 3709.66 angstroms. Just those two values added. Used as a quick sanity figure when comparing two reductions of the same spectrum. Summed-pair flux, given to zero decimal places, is 14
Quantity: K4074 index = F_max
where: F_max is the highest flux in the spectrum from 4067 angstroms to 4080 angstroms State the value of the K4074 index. 10.3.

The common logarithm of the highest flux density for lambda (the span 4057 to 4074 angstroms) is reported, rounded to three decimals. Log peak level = 1.017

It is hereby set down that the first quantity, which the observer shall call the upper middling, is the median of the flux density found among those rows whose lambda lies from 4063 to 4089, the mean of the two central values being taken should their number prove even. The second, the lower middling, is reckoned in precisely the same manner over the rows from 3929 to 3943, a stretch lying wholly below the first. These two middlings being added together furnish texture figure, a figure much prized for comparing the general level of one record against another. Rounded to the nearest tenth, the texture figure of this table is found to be 14.2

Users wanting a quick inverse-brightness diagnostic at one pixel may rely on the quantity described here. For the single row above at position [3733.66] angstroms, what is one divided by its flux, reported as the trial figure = 0.16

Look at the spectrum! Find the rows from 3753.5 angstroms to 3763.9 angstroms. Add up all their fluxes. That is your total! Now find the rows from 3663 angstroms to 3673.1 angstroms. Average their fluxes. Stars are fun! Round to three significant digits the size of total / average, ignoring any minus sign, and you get 6.75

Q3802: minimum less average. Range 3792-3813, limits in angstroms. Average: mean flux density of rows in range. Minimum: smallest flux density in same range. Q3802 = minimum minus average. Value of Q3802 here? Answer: -2.2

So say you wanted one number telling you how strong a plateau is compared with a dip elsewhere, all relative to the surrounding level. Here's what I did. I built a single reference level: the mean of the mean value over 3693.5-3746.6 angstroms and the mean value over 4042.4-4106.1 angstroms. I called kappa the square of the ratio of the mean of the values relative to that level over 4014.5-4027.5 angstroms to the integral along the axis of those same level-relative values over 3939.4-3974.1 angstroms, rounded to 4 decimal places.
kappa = 0.0018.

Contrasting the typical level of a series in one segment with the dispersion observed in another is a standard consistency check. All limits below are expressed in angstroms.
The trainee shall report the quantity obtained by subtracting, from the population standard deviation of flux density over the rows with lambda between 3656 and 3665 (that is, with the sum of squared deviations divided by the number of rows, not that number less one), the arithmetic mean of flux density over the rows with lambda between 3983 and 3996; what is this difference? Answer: -9.6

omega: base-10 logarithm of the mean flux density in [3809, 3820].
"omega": 0.94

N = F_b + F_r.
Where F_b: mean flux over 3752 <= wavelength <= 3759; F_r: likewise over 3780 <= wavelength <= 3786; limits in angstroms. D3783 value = 18.2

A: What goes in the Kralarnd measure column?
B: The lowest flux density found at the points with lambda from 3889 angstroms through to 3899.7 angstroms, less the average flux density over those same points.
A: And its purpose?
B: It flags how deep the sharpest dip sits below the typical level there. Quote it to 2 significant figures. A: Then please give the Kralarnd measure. -1.8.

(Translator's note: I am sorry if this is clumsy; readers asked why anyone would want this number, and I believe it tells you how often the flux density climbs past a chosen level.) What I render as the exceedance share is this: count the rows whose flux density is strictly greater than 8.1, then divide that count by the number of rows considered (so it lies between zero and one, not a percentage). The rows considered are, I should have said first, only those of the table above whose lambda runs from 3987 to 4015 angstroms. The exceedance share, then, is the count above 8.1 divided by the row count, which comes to 1.0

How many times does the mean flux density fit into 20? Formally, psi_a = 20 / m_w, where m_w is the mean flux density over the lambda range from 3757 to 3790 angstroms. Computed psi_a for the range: 2.4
